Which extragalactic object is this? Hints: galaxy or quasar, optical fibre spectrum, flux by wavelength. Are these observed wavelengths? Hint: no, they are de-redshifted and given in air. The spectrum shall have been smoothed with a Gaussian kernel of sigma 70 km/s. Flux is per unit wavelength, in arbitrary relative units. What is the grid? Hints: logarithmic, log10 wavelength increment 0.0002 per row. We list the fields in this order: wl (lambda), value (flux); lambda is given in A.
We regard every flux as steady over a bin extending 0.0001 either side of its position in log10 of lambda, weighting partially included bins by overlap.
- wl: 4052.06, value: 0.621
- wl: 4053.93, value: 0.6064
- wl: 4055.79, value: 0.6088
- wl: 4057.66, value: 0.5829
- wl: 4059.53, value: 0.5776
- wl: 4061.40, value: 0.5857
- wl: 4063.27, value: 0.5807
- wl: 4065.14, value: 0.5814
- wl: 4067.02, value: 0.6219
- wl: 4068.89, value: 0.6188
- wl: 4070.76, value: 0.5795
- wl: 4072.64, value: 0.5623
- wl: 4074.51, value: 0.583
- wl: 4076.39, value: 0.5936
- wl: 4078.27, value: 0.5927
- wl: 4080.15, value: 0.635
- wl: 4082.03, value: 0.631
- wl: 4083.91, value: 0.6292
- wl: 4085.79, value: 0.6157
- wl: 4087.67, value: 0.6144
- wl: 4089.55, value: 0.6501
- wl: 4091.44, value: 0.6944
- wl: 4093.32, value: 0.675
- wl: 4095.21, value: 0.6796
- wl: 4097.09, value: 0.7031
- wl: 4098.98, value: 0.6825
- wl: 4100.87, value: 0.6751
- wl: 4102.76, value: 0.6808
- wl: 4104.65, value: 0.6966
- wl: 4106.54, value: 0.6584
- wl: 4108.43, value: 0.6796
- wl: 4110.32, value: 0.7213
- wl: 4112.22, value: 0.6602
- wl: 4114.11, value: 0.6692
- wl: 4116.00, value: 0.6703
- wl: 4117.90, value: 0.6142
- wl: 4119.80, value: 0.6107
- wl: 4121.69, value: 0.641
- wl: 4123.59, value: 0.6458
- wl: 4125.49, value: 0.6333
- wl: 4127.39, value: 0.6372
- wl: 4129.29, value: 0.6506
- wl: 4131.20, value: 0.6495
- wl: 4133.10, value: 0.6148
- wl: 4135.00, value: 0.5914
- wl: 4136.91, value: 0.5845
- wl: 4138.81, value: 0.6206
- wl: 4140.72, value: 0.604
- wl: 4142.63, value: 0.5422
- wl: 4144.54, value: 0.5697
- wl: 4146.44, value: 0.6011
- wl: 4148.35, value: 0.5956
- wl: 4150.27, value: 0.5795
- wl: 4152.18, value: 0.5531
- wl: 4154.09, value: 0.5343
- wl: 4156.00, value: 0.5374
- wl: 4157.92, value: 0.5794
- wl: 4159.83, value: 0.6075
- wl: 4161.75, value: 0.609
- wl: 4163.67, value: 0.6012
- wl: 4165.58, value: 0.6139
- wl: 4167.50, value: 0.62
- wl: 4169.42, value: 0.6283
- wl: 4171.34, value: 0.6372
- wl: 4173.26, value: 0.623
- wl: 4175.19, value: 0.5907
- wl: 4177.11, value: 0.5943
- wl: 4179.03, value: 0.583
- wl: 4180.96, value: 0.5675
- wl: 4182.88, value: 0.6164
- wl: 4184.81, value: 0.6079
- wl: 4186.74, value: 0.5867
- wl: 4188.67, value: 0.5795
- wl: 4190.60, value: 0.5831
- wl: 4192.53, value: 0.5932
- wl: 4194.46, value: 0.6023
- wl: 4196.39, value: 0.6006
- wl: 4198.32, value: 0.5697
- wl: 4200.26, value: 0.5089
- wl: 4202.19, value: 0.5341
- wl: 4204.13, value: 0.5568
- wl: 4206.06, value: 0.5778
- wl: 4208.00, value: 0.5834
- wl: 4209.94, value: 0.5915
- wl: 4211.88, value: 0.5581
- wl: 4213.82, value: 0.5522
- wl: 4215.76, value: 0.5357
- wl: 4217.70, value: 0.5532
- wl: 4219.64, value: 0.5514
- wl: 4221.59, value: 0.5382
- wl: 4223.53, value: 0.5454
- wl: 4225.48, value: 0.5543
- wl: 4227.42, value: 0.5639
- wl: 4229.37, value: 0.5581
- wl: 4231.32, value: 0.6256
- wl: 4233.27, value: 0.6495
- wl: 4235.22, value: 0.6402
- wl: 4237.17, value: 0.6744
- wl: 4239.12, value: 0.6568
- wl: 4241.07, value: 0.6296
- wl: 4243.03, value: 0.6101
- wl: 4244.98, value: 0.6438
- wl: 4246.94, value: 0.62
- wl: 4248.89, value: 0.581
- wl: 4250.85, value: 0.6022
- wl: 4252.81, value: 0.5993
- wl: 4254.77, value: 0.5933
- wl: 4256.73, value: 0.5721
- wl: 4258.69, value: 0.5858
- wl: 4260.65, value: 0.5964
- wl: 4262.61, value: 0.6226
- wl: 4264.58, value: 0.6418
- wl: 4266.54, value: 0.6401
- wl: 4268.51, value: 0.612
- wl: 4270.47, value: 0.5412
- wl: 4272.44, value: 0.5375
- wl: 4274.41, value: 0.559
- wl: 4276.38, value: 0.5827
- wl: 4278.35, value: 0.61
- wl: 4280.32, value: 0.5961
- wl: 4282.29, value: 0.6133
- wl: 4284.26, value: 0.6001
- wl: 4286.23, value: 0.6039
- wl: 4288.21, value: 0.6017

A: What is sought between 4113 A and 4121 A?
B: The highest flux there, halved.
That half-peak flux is 0.335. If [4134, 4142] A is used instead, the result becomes 0.310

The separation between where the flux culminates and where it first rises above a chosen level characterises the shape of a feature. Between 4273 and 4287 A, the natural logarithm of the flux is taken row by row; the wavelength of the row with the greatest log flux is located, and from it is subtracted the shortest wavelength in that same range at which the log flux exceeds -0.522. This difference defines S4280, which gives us 3.9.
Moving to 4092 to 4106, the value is 3.8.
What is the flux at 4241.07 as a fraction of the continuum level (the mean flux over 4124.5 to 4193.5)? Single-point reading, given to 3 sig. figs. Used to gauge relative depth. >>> 1.05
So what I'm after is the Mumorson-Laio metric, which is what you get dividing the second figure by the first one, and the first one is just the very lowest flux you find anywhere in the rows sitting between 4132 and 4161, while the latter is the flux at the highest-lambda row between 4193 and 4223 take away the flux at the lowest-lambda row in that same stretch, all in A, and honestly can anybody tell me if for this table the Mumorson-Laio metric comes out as -0.12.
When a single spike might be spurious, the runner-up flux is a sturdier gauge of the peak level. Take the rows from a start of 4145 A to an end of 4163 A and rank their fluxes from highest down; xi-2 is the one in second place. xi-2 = 0.6075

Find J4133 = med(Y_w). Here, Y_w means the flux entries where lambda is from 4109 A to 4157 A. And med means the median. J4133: 0.614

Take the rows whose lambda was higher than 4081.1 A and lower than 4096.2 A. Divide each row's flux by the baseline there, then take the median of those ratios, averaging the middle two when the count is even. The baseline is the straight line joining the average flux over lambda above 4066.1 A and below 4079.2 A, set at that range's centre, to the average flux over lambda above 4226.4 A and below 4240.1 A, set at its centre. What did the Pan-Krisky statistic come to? 1.08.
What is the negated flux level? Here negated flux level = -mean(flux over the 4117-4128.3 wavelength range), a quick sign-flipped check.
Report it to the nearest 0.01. -0.63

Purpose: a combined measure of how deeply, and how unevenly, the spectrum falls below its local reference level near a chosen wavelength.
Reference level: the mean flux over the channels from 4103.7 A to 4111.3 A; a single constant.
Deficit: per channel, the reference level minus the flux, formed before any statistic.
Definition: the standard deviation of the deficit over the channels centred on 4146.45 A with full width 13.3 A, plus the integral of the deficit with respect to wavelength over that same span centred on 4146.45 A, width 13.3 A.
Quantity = 1.5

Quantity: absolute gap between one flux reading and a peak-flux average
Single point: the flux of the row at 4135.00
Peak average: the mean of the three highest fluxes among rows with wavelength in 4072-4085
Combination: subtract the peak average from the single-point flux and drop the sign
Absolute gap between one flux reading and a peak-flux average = 0.040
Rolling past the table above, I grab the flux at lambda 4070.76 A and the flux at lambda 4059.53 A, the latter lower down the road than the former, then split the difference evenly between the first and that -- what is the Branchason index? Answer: 0.579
